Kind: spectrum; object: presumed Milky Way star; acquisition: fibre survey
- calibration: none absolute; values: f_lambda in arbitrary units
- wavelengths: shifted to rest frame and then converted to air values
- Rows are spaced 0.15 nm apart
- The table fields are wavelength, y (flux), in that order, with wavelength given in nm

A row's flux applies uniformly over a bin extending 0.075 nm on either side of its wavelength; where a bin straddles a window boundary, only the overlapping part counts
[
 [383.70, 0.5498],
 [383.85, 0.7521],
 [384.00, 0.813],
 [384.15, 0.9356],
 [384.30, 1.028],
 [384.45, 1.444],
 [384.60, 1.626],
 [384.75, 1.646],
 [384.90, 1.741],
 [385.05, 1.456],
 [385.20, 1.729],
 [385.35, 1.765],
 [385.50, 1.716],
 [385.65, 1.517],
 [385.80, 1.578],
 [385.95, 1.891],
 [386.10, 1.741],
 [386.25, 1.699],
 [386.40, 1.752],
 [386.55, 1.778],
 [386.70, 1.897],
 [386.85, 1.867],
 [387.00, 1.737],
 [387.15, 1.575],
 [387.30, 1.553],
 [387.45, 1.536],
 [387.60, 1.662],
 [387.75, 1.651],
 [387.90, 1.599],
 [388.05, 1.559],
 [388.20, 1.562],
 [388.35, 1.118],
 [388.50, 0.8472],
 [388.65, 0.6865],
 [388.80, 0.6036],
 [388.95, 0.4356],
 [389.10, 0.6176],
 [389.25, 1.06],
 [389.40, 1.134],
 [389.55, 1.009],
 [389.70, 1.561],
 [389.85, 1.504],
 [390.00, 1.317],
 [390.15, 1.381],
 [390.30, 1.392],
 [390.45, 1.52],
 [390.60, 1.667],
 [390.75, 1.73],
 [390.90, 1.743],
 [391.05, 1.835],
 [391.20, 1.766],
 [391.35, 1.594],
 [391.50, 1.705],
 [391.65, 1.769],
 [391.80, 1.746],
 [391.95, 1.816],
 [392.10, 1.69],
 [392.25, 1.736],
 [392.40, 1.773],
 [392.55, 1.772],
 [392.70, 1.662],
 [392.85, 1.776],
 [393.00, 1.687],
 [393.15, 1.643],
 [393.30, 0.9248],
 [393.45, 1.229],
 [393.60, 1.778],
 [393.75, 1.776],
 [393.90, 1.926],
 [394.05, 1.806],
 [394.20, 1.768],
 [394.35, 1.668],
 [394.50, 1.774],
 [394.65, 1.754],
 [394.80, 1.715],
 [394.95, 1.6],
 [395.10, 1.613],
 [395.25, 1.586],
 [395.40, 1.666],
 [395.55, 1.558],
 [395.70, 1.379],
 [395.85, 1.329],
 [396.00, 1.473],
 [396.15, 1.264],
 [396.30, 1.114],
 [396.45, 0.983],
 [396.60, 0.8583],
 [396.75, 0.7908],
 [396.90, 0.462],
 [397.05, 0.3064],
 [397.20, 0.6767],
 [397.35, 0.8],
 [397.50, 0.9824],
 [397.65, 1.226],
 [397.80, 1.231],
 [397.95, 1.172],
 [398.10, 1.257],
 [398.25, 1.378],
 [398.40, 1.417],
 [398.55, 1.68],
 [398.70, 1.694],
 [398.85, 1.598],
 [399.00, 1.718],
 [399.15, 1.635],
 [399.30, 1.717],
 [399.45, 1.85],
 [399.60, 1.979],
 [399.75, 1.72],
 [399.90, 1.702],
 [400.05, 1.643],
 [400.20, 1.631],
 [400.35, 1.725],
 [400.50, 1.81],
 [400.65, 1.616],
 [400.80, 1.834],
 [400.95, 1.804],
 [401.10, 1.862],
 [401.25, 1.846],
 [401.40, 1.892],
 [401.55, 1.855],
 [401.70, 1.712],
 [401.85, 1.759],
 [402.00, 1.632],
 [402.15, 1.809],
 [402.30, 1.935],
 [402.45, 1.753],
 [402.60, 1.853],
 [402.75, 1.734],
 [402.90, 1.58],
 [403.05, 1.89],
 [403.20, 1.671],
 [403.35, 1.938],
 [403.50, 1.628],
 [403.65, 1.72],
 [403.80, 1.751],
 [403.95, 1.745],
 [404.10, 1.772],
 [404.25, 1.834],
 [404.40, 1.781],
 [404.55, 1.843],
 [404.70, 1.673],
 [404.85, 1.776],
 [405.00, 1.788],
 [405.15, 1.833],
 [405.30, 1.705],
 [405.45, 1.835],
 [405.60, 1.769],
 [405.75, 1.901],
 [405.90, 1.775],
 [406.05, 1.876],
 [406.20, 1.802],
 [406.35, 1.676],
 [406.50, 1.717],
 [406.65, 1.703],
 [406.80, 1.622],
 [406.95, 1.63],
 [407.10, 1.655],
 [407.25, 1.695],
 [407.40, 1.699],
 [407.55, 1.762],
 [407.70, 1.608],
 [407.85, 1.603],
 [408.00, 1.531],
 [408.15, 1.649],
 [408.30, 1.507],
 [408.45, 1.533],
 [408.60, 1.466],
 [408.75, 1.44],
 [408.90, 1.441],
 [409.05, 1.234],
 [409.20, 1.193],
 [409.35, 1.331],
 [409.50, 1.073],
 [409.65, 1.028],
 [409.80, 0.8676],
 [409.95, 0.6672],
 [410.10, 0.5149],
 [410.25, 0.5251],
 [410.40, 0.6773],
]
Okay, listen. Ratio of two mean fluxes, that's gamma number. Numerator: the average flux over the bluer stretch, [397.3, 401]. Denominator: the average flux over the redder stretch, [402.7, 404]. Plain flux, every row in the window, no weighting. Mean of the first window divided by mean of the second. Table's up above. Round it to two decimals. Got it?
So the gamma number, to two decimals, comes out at 0.89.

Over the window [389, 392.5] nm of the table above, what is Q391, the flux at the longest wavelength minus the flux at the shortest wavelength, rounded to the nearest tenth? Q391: 1.2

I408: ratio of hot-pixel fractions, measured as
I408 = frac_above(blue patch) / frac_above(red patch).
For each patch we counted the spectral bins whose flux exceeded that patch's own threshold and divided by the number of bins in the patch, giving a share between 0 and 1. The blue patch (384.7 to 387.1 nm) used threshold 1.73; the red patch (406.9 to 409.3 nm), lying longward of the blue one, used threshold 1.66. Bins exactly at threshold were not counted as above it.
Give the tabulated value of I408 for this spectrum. 3.0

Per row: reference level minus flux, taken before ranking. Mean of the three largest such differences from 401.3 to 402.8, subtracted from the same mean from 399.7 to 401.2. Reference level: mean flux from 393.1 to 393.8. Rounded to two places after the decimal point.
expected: 0.06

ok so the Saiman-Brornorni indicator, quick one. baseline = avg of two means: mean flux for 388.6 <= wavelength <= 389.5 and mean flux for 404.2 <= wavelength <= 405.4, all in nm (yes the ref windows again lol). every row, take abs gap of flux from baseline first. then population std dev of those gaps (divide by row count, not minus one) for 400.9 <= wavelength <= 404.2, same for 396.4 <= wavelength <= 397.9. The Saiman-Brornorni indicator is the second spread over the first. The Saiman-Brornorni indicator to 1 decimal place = 2.9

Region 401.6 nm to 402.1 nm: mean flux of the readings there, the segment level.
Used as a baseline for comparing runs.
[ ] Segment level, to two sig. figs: 1.7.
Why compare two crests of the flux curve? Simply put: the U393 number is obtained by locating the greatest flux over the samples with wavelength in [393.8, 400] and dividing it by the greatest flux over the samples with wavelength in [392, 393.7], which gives 1.11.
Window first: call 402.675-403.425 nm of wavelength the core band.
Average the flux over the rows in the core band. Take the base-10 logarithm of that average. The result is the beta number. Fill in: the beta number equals 0.25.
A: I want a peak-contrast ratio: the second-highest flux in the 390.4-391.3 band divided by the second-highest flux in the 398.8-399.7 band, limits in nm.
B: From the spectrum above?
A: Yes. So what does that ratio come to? 0.95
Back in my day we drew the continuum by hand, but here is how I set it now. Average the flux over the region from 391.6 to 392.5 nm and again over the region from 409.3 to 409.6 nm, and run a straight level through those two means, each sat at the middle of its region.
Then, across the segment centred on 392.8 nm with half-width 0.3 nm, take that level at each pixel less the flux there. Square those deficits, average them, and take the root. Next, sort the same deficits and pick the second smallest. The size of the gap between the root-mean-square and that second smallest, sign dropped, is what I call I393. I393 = 0.08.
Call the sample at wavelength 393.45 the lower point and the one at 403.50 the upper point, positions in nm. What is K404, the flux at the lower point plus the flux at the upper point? 2.9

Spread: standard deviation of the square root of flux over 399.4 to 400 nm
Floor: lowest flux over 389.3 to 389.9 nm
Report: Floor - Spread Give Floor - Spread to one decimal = 1.0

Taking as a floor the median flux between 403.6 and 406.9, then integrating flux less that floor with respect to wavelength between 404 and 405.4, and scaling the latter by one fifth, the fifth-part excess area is 0.001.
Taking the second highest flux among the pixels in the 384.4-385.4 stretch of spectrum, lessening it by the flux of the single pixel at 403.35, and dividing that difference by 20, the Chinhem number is -0.010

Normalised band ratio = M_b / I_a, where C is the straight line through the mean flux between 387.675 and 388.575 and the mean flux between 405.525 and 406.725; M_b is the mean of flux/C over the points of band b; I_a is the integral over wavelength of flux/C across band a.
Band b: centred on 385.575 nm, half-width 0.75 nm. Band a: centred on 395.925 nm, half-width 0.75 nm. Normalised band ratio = 1.0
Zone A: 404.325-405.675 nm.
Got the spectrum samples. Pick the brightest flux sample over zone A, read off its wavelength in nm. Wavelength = 404.55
